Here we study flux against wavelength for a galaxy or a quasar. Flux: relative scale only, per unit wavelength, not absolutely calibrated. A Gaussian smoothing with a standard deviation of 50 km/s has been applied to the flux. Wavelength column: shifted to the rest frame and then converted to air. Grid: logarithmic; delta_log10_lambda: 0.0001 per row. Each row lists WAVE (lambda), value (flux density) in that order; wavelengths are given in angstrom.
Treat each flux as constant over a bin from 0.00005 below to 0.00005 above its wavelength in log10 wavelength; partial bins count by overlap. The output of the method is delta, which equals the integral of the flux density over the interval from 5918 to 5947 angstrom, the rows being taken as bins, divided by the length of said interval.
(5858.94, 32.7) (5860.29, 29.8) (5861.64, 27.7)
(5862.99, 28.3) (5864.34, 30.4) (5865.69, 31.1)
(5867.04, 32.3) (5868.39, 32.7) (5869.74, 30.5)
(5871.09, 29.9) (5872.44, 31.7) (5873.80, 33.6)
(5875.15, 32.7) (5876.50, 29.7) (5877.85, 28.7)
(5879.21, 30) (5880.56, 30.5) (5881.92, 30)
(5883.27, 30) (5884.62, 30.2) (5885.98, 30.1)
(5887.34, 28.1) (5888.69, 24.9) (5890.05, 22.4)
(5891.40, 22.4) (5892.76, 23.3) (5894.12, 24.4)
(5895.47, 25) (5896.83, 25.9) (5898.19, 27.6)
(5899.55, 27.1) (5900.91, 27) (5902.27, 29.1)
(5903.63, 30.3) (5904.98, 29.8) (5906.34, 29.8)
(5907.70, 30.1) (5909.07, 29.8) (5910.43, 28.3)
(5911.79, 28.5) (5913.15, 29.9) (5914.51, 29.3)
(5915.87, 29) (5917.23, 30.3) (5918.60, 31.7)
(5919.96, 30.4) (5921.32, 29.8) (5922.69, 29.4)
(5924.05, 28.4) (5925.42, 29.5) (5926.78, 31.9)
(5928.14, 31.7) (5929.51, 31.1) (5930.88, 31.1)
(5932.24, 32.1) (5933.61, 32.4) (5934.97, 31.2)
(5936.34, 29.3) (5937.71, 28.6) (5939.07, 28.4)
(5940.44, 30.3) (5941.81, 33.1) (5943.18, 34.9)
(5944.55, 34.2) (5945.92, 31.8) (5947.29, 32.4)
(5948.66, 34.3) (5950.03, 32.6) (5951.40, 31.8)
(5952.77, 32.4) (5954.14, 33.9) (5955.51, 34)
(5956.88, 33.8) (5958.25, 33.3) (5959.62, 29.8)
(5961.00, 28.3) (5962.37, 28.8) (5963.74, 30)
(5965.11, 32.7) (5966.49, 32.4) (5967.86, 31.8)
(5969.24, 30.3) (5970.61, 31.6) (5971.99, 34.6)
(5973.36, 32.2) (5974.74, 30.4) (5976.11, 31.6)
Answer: 31.0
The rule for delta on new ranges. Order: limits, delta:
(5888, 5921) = 27.8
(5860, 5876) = 30.9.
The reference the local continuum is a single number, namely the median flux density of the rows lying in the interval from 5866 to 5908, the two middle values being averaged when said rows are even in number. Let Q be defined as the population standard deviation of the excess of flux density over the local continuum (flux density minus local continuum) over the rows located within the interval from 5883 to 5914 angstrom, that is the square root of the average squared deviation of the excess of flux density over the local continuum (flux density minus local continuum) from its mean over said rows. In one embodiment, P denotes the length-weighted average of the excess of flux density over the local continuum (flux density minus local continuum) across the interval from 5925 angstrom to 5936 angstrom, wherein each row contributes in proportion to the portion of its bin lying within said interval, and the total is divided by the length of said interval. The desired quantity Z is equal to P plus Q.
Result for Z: 4.2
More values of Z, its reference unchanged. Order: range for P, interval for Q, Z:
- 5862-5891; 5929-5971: 1.8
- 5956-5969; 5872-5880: 3.2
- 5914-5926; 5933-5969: 1.9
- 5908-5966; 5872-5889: 3.3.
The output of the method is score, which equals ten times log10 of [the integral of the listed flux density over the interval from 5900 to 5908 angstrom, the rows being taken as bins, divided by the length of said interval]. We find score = 14.7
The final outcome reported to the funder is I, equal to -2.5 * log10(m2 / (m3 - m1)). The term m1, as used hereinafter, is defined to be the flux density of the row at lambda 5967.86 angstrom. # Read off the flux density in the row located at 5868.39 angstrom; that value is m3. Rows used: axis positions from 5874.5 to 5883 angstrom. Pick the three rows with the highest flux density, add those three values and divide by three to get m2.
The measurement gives -3.8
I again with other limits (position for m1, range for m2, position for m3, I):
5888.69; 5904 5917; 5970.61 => -1.6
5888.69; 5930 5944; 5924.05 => -2.5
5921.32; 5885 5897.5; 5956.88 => -2.1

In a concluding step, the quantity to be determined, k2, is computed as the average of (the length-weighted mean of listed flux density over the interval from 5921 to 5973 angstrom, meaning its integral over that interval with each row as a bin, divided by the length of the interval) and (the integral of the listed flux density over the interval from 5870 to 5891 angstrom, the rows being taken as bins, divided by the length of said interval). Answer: 30.5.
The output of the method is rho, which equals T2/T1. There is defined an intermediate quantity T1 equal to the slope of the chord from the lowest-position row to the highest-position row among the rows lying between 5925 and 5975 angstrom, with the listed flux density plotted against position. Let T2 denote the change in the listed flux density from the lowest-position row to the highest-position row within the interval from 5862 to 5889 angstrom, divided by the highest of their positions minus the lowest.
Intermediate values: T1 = 0.02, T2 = -0.1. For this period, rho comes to -7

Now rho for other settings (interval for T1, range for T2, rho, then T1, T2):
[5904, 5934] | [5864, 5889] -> -2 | 0.09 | -0.2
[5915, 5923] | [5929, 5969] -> 0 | 0.06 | 0.0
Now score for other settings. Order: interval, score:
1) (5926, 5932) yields 15.0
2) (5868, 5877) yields 15.0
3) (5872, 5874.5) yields 15.1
